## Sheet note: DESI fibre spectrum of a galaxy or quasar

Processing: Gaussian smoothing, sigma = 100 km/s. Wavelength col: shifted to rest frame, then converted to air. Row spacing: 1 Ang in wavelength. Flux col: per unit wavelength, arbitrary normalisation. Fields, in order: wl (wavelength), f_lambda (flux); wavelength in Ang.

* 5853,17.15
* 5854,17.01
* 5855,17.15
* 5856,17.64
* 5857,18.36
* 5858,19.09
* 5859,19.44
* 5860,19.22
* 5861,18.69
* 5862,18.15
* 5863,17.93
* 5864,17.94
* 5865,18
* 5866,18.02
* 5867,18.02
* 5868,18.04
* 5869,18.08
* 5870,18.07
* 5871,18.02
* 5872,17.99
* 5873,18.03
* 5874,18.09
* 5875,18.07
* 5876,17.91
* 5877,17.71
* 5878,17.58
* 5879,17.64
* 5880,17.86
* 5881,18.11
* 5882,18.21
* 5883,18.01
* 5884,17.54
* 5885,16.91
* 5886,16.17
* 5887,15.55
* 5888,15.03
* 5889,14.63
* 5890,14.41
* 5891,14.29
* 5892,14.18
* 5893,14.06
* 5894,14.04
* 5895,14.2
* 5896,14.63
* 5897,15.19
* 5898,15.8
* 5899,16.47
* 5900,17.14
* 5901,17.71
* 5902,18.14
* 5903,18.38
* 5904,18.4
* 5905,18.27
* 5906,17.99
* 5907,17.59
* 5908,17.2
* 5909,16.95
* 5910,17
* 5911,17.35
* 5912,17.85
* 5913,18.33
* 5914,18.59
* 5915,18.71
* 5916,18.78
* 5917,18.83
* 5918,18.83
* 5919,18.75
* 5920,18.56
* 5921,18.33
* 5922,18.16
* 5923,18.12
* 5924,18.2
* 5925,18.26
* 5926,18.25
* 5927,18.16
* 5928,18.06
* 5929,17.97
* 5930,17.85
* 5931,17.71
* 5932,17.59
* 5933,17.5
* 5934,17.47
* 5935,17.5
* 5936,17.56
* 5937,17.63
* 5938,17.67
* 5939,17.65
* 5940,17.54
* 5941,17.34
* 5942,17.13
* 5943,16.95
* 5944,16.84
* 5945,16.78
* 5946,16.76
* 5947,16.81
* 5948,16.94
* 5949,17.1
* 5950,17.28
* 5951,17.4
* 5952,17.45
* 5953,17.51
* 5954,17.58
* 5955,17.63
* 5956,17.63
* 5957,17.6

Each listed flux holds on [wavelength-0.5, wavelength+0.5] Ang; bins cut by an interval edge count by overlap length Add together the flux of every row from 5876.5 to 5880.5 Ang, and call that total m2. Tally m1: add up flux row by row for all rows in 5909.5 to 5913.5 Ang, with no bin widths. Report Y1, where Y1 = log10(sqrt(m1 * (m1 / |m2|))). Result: 0.923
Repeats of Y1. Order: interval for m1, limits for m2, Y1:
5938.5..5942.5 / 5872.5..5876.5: 0.914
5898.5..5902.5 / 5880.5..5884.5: 0.913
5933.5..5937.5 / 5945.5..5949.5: 0.931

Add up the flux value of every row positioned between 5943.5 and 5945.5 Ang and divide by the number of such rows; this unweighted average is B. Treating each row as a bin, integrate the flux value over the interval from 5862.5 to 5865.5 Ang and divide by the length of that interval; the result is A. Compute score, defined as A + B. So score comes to 34.8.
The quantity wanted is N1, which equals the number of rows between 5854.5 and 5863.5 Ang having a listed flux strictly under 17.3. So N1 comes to 1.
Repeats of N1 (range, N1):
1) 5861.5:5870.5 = 0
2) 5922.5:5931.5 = 0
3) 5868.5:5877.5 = 0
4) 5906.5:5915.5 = 3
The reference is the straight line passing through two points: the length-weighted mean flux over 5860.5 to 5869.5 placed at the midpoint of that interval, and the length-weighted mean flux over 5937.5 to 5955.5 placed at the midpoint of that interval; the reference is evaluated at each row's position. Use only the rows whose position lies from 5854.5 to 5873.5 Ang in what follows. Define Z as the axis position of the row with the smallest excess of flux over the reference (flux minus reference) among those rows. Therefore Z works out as 5855 Ang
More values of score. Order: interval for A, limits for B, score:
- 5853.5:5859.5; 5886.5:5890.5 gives 33.0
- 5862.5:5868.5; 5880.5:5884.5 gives 36.0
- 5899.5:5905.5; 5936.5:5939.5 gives 35.7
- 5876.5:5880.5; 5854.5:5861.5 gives 36.2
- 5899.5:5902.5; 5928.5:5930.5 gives 35.6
